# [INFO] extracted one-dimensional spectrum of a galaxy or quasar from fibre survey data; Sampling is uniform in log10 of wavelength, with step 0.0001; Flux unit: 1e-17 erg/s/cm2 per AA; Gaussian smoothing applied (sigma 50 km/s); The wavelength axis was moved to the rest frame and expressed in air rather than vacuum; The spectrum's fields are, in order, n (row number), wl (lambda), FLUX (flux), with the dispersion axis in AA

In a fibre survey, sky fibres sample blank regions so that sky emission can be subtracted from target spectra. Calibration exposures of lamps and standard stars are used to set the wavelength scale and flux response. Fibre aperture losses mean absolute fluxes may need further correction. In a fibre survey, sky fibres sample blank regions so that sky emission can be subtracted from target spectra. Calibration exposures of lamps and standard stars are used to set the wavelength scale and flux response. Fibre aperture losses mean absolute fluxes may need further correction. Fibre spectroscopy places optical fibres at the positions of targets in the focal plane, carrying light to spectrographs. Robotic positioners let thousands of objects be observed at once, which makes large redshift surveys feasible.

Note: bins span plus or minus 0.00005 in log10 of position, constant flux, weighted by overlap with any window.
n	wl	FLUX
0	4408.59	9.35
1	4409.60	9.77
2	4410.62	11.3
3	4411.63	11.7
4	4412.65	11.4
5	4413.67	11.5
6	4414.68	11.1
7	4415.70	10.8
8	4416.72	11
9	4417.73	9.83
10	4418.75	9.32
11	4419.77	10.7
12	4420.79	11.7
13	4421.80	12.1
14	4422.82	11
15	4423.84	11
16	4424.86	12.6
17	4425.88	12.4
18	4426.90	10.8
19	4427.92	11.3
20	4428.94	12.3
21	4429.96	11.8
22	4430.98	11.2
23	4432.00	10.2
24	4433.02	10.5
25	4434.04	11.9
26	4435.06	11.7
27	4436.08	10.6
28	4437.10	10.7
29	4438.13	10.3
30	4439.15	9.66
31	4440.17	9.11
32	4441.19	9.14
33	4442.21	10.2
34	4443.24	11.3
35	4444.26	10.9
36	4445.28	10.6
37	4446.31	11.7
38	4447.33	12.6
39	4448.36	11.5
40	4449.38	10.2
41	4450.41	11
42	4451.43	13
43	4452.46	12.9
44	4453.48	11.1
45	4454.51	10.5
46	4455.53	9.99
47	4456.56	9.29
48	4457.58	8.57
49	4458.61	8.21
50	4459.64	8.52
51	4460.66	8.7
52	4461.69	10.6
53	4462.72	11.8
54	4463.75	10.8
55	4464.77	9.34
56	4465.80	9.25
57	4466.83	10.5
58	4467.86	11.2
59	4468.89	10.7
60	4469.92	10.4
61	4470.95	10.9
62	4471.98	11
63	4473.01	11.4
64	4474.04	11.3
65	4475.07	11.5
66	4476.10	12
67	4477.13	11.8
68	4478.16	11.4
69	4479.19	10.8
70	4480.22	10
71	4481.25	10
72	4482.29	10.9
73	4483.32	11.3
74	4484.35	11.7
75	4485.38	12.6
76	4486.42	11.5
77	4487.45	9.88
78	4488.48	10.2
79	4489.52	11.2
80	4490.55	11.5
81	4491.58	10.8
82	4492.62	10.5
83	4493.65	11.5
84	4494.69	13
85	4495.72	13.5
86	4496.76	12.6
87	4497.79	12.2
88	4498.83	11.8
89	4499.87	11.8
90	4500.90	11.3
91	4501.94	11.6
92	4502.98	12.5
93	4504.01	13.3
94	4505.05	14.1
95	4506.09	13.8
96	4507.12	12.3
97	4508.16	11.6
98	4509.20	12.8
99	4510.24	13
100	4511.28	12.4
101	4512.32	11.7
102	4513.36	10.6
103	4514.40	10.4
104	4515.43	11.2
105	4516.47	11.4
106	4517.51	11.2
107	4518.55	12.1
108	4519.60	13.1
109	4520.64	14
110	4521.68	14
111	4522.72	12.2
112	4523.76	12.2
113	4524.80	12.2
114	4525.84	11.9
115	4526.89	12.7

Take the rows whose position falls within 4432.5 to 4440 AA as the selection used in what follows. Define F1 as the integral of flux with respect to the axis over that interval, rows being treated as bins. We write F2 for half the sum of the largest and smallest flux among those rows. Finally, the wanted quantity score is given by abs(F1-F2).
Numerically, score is 69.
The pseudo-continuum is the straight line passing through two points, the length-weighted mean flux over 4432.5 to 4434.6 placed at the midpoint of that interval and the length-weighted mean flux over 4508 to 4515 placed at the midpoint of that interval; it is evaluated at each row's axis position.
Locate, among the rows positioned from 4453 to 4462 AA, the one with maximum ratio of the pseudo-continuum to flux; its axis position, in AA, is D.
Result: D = 4458.61 AA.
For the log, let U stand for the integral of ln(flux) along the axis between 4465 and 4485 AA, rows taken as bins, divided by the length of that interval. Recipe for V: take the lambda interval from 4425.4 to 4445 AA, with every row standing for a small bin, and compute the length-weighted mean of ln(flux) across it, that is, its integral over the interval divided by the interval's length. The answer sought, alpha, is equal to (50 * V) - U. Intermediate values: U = 2.39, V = 2.38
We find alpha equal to 117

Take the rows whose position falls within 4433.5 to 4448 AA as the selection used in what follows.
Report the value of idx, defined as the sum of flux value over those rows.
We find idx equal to 150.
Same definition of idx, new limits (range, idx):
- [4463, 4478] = 152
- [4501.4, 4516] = 171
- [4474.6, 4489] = 156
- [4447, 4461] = 146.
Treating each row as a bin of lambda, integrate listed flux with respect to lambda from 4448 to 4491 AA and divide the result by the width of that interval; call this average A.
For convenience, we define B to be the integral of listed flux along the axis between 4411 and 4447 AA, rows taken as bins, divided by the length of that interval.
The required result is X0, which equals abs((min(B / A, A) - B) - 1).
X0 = 11.0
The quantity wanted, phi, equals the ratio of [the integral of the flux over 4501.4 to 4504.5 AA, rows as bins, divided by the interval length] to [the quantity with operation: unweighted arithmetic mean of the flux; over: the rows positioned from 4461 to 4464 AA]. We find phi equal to 1.13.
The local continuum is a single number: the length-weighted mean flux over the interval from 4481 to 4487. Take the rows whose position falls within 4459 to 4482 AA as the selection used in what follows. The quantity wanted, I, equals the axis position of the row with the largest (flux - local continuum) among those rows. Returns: 4476.10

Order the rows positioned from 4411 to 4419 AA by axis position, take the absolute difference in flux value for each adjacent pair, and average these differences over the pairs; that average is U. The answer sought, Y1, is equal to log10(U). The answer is -0.37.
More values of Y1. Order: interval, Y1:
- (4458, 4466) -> -0.06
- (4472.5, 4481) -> -0.40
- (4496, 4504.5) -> -0.33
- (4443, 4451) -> -0.07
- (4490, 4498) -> -0.12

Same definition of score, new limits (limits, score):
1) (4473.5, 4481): 73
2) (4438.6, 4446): 65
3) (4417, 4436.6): 209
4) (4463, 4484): 217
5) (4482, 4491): 90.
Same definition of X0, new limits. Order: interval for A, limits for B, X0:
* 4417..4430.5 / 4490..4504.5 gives 11.9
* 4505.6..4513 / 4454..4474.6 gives 10.3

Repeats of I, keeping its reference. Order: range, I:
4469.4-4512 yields 4505.05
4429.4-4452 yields 4451.43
